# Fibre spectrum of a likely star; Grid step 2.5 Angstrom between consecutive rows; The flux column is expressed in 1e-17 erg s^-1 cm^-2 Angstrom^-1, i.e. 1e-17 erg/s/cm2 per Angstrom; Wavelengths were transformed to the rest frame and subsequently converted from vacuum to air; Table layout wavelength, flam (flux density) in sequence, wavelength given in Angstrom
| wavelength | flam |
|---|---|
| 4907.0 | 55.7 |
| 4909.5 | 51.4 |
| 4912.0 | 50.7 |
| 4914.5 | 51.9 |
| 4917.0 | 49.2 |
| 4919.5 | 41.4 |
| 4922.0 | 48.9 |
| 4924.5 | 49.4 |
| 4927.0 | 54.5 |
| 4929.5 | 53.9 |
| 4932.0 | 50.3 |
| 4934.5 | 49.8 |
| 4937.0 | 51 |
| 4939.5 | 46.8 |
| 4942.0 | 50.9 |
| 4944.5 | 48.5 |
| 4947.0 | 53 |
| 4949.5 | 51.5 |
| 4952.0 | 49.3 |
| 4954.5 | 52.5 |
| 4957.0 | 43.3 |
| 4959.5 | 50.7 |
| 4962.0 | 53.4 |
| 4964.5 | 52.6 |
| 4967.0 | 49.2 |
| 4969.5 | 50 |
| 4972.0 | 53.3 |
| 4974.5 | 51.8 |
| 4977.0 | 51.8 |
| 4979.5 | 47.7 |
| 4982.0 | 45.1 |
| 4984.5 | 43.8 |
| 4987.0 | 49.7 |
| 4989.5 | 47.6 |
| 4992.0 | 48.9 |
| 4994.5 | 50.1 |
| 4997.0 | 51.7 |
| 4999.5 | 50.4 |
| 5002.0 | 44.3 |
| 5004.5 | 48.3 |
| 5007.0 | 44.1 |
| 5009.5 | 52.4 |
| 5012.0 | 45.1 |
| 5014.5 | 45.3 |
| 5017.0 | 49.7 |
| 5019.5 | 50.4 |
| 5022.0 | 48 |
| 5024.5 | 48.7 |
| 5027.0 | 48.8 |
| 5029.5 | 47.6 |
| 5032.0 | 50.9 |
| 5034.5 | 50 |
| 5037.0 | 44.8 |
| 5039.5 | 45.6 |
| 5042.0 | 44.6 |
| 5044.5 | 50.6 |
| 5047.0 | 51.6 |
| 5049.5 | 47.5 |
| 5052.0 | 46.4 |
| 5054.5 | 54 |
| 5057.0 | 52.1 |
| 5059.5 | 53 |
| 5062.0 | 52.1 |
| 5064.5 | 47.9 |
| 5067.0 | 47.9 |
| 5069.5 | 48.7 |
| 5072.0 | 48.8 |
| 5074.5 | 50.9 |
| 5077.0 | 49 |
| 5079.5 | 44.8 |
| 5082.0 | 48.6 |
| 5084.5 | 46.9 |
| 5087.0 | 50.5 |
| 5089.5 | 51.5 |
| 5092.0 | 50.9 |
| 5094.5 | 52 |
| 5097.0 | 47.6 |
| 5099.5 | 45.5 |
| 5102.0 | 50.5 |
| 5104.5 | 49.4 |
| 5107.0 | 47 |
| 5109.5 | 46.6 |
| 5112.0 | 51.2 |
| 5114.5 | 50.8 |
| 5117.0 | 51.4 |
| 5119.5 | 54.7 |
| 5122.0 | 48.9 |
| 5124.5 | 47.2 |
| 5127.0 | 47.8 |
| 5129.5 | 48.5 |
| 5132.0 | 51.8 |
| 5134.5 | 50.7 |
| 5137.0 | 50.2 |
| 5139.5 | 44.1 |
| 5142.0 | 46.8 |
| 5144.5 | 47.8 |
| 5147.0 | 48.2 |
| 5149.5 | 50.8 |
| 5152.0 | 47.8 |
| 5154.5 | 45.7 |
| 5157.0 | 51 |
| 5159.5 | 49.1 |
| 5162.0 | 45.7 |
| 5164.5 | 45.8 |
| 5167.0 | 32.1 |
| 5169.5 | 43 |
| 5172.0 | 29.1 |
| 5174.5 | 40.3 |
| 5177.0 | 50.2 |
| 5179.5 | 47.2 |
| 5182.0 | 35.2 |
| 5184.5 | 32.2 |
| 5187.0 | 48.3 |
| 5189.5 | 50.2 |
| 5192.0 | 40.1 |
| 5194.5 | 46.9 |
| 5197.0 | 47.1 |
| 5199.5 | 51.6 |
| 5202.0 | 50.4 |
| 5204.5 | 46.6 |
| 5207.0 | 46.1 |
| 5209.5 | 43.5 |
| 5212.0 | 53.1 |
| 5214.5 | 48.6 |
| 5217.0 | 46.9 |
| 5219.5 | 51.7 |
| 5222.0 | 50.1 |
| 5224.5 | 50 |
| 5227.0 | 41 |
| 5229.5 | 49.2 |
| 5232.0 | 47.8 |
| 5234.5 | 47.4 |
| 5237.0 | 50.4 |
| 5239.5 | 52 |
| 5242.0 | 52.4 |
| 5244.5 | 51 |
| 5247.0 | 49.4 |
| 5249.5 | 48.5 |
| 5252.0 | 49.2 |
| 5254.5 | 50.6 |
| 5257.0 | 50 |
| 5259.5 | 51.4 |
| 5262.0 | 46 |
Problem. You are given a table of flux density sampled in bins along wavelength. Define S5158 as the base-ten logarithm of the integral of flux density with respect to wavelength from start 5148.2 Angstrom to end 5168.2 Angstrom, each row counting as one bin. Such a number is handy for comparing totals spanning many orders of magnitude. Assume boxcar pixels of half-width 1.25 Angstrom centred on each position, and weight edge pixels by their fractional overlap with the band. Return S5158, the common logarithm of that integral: 2.96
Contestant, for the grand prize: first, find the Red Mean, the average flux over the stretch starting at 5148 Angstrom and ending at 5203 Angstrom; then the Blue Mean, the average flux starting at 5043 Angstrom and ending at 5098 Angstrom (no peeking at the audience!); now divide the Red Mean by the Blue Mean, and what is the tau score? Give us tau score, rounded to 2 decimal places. 0.90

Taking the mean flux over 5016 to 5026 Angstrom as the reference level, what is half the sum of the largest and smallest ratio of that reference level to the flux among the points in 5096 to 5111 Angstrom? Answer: 1.03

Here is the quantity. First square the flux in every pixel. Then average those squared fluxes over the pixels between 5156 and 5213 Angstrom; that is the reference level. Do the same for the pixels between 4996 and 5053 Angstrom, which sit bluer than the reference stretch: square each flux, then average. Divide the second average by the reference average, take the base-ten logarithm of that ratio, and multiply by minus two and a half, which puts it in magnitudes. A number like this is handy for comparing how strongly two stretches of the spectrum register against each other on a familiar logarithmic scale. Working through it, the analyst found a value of -0.15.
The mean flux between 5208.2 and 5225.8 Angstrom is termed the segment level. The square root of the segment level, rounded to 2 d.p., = 7.01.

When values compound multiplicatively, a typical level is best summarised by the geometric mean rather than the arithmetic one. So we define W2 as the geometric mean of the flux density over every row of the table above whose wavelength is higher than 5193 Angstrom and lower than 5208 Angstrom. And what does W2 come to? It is 48.1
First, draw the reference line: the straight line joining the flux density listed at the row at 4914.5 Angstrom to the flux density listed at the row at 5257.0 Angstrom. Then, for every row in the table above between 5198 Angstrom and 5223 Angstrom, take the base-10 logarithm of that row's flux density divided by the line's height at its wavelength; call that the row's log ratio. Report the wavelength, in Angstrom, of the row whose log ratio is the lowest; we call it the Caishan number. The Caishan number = 5209.5 Angstrom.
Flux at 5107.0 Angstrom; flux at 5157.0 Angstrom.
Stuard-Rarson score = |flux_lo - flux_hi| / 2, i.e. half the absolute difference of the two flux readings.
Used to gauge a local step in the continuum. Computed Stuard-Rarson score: 2.0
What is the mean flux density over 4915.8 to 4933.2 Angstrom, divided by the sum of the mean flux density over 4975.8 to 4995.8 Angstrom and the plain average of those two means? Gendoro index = 0.512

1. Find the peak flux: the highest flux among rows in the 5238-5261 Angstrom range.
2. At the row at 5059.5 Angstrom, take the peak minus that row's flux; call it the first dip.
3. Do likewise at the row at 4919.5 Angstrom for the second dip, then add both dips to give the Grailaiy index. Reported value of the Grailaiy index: 10.4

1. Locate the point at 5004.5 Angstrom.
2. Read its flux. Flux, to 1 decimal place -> 48.3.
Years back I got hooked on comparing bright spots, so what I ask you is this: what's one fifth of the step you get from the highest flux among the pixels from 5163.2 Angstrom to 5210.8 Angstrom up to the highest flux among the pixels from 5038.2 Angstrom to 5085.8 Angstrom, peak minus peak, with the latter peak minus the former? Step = 0.5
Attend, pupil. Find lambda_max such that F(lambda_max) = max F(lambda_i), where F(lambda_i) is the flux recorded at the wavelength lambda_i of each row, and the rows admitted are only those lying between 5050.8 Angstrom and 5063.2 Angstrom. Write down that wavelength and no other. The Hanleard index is 5054.5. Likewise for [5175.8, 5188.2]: 5177.0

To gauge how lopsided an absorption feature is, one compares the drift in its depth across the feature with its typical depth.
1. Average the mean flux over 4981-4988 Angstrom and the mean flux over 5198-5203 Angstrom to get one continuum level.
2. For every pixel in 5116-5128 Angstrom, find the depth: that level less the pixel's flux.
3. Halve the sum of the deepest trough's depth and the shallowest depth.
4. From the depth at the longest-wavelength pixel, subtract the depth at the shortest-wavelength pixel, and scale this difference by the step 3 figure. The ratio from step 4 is -1.5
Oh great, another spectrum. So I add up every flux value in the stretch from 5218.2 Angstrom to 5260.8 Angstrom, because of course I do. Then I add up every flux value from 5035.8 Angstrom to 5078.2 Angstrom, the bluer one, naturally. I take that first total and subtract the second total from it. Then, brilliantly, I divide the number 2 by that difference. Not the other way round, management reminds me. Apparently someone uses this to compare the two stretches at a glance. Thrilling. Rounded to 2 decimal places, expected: 0.30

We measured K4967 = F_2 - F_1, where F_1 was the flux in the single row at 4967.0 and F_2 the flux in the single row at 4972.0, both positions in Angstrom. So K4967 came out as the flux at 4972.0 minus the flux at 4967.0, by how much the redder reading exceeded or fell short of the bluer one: 4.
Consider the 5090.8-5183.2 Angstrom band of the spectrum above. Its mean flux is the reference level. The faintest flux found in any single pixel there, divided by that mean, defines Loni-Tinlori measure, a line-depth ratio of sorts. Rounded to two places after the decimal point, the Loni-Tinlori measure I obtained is 0.62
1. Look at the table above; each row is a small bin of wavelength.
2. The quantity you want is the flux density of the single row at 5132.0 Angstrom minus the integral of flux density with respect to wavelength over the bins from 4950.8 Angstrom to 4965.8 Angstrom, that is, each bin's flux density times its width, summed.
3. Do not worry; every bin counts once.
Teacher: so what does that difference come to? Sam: -703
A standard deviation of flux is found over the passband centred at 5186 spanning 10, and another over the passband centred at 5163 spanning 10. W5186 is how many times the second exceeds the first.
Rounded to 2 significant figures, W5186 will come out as 0.83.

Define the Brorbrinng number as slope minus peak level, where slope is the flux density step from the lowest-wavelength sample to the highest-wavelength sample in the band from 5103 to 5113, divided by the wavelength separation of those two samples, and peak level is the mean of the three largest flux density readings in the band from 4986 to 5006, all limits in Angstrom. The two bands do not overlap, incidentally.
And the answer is -50.5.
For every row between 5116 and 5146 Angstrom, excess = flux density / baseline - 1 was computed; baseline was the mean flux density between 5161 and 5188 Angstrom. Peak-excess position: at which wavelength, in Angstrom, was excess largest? 5119.5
